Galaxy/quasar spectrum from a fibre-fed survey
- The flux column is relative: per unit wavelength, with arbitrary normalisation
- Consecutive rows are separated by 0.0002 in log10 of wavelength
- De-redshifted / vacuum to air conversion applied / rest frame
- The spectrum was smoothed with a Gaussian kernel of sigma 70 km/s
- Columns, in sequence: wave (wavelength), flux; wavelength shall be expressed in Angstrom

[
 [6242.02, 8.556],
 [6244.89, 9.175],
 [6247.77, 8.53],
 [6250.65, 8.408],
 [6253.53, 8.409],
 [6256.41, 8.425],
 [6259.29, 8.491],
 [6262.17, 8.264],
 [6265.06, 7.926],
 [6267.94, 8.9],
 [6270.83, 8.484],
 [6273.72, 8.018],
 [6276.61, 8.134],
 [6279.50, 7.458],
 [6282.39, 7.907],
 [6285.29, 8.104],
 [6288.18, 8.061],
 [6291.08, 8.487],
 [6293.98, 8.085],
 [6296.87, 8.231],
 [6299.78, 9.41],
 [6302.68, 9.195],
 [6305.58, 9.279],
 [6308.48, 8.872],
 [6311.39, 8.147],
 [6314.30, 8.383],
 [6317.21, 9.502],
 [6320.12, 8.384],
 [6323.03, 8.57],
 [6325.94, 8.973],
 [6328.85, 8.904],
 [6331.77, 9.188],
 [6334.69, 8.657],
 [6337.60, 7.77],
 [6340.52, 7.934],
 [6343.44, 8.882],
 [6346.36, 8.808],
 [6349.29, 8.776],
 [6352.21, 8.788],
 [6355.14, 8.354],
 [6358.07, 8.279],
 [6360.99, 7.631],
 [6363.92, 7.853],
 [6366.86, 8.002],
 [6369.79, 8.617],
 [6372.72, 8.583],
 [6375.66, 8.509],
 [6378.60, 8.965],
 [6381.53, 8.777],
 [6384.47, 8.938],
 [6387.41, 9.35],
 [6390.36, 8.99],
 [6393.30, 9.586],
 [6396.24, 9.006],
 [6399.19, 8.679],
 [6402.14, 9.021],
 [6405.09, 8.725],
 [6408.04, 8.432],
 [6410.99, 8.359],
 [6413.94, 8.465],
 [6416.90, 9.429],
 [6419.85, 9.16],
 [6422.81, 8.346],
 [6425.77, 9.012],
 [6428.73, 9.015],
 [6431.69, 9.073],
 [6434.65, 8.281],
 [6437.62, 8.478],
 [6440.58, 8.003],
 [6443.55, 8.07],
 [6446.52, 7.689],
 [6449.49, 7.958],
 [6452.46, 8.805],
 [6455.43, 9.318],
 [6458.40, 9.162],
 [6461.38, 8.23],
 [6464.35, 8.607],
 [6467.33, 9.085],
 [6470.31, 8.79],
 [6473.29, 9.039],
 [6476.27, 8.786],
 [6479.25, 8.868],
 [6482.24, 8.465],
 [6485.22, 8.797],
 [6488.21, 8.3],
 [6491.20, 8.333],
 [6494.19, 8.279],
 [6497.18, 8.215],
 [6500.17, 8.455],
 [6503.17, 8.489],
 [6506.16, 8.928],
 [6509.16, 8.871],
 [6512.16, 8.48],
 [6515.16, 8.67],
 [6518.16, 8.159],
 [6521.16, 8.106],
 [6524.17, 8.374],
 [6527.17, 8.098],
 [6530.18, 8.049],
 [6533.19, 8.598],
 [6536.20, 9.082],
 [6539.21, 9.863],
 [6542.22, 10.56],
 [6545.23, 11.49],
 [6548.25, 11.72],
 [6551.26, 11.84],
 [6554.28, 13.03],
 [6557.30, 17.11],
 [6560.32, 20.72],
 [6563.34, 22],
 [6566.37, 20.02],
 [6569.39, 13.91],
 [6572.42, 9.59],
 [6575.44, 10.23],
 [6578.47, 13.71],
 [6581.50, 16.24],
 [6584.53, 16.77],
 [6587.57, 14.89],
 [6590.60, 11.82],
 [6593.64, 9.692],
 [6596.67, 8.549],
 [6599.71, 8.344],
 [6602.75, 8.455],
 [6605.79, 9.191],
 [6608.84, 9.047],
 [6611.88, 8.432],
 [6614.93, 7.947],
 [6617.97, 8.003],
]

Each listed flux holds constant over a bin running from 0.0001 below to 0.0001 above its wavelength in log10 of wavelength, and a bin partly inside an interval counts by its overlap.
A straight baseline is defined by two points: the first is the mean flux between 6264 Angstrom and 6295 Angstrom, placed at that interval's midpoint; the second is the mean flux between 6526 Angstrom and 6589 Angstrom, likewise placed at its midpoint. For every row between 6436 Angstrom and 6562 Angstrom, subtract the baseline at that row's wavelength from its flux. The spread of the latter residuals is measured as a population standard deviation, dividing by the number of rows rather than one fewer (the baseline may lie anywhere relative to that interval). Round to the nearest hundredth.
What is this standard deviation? 2.13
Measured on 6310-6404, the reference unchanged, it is 0.60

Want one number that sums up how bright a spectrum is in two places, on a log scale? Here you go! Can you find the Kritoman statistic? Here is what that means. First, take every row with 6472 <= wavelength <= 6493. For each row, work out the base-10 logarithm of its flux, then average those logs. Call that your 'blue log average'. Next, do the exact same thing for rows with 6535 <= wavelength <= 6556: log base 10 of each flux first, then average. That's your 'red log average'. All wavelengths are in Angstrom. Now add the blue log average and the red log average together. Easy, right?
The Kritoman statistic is 1.98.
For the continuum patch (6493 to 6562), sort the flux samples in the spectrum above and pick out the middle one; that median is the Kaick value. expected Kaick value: 8.67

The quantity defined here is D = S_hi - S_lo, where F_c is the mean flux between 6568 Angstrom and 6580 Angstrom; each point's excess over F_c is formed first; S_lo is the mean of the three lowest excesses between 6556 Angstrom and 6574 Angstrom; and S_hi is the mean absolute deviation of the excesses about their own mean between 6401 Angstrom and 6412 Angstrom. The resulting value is -1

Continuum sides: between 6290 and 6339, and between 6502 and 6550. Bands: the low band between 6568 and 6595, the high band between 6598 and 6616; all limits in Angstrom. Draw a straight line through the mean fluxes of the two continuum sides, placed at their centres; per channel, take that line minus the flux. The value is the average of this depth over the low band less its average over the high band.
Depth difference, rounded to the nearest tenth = -4.5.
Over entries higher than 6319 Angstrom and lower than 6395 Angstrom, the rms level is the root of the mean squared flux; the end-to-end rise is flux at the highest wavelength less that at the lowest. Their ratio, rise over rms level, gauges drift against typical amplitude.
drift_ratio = 0.1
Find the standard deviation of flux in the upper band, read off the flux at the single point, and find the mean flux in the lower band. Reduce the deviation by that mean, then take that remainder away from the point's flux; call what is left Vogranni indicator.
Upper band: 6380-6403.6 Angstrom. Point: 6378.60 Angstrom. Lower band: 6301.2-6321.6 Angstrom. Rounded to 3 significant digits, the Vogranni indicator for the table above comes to 17.5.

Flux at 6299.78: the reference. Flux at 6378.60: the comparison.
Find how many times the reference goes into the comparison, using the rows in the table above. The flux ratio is 0.95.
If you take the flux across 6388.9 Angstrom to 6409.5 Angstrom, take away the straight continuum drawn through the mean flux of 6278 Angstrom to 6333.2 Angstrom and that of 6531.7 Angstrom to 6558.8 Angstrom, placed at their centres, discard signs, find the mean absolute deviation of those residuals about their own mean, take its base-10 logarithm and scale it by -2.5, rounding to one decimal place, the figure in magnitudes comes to 1.3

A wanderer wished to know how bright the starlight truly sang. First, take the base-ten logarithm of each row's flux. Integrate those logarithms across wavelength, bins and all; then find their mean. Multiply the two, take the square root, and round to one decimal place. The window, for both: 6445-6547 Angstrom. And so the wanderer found 9.5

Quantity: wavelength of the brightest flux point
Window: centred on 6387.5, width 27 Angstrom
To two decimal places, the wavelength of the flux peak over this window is 6393.30 Angstrom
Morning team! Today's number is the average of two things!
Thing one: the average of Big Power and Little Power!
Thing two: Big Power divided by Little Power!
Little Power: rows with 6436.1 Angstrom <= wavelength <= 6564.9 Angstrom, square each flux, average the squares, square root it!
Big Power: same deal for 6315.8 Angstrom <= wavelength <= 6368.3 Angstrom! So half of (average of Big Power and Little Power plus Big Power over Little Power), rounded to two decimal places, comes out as 5.10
